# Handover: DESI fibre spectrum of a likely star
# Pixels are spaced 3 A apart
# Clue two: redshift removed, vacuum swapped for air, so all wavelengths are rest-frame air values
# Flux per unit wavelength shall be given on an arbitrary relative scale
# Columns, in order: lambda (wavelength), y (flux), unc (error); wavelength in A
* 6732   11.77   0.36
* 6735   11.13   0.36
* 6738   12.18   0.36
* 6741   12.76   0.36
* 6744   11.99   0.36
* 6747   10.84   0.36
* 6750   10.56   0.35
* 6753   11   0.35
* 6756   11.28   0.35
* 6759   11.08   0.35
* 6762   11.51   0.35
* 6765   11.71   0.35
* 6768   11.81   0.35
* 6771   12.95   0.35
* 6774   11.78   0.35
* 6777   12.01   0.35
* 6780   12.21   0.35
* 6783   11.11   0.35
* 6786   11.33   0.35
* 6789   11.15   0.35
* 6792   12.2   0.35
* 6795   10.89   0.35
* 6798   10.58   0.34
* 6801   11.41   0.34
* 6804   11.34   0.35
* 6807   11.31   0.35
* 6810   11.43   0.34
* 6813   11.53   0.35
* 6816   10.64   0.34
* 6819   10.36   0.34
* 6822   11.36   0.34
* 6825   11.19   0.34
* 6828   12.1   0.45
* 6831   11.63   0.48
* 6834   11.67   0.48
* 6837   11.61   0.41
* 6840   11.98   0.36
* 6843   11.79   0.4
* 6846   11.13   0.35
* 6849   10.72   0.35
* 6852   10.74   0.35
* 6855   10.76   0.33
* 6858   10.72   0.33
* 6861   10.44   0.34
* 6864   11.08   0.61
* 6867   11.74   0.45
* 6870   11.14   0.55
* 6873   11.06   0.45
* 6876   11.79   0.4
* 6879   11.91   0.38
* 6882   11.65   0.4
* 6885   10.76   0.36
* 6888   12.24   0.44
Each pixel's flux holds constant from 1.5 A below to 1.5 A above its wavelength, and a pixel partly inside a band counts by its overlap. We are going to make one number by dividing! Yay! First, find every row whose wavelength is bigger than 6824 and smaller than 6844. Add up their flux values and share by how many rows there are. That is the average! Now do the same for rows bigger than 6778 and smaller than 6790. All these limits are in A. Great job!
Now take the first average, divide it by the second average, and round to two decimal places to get 1.02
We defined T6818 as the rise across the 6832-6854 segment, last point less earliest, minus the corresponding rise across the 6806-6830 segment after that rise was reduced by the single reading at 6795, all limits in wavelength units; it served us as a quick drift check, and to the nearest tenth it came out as 9.2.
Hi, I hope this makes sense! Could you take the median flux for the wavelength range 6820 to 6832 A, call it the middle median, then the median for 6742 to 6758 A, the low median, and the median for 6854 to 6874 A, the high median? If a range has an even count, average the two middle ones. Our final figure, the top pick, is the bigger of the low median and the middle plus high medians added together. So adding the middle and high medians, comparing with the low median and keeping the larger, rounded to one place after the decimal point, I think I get 22.6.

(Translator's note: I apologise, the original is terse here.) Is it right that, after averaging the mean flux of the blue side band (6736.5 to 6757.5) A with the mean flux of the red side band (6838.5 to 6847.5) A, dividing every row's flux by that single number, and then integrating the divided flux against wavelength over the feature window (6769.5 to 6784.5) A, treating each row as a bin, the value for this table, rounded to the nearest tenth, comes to 15.6 A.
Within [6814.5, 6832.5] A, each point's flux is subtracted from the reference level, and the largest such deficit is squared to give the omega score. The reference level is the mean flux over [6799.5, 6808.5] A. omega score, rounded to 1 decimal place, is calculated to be 1.0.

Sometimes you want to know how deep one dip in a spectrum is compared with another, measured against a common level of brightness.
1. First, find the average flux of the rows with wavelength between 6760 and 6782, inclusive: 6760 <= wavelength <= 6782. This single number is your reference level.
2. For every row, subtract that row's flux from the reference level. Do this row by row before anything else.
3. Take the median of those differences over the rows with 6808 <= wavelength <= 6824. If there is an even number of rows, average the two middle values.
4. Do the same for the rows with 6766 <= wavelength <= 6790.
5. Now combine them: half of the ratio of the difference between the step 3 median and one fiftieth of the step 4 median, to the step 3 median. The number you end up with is 0.497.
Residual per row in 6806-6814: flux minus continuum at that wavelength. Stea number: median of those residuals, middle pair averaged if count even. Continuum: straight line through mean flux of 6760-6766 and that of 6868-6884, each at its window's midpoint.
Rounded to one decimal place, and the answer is -0.1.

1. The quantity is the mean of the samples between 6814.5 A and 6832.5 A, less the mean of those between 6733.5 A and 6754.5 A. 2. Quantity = -0.28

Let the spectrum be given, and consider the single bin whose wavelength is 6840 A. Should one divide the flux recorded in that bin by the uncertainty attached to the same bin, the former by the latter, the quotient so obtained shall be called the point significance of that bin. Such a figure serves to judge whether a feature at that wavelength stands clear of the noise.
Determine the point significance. 33.3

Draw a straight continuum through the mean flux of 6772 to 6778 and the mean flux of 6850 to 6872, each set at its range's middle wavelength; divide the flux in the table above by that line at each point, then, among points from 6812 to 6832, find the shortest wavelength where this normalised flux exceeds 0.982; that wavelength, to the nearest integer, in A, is 6813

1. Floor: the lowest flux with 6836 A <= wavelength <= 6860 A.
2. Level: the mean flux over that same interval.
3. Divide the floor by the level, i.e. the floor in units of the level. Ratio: 0.96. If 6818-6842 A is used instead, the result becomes 0.90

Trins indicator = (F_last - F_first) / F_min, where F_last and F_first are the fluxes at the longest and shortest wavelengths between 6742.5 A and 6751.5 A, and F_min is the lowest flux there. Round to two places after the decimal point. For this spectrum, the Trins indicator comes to -0.14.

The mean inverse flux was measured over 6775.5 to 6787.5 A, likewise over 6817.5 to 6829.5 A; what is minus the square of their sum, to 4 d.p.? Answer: -0.0306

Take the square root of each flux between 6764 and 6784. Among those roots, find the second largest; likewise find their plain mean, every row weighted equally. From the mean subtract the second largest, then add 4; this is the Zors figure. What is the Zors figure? 3.96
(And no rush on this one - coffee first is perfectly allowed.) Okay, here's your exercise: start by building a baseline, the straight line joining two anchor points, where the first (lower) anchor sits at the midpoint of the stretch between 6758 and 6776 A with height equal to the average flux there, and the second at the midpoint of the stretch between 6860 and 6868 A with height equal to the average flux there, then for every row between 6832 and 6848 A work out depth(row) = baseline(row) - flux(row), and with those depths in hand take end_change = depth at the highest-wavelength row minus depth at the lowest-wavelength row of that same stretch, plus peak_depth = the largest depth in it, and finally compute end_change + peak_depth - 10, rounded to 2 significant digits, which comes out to -9.5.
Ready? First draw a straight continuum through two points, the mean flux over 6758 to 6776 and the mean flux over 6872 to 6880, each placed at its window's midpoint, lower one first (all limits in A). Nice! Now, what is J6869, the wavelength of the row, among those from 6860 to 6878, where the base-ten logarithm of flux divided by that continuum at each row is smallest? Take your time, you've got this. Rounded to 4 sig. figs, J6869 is 6861 A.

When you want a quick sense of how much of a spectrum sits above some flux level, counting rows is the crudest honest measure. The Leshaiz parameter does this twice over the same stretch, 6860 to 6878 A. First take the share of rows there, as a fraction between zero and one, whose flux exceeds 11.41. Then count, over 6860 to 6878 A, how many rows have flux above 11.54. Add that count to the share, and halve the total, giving 1.2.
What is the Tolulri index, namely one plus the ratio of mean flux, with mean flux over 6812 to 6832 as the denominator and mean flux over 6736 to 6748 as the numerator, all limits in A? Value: 2.06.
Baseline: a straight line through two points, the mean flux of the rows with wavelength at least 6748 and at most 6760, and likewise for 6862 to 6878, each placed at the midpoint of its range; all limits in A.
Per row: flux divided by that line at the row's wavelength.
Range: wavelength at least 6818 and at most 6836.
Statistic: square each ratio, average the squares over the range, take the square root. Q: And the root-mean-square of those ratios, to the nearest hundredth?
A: 1.02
